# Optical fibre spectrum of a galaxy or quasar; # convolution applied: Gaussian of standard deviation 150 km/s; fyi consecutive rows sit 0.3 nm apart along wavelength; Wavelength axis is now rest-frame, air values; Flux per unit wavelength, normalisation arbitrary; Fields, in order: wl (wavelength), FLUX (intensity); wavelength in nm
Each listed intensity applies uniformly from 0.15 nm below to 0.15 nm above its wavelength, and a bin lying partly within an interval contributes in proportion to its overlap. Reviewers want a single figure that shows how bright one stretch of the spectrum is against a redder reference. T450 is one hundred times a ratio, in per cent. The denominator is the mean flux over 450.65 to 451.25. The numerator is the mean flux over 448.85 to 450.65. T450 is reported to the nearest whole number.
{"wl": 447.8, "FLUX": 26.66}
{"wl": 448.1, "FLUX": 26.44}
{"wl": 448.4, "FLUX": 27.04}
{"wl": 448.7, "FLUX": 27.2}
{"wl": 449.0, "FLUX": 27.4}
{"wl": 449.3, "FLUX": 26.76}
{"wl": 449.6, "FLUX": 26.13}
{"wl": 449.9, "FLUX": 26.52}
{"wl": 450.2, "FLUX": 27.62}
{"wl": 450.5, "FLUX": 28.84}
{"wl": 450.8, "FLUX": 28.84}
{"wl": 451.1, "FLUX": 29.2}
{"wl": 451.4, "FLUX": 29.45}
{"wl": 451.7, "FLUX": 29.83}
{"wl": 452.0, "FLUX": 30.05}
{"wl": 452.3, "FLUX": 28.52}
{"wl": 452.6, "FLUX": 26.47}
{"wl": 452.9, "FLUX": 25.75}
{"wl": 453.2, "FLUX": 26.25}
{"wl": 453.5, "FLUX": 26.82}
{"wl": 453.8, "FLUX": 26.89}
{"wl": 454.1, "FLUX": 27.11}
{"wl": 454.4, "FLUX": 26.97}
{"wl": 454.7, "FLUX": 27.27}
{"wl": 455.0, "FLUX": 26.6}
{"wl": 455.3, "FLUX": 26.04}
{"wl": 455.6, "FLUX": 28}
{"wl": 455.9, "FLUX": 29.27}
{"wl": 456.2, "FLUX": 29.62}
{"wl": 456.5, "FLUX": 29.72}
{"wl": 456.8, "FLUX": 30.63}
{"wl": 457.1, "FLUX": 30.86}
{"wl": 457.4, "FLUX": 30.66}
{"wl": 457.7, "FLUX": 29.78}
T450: 94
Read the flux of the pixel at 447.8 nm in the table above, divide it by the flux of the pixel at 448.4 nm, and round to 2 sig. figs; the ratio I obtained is 0.99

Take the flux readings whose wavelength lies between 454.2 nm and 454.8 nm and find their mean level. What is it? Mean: 27.1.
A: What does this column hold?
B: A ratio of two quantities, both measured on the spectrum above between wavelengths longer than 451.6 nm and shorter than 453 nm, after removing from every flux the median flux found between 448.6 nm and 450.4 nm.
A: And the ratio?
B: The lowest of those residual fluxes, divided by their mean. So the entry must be -1.1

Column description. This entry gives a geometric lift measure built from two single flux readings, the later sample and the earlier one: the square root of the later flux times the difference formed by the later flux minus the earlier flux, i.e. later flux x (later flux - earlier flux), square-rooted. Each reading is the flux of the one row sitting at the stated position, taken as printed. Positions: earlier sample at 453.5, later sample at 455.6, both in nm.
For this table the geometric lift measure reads 5.7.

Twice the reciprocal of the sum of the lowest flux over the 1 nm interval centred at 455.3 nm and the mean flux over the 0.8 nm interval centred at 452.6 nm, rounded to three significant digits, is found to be 0.0378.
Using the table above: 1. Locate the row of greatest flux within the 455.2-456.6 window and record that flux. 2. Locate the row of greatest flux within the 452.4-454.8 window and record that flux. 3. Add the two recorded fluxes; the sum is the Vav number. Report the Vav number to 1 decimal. 57.0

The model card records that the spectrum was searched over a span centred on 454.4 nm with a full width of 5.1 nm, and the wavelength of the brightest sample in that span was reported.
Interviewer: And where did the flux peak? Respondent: 456.8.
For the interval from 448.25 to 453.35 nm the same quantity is 452.0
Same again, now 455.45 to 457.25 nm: 457.1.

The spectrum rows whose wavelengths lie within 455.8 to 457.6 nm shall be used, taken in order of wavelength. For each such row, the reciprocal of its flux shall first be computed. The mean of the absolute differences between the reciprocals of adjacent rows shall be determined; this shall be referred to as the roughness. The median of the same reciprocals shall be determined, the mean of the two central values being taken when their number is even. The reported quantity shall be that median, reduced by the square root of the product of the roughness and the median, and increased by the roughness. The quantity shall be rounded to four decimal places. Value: 0.0299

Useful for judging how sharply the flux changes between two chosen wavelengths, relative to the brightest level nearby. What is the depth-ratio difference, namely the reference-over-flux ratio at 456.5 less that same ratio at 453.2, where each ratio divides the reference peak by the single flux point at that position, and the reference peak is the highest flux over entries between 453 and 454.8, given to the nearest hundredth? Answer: -0.12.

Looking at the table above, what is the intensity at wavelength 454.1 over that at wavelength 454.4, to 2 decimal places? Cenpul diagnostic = 1.01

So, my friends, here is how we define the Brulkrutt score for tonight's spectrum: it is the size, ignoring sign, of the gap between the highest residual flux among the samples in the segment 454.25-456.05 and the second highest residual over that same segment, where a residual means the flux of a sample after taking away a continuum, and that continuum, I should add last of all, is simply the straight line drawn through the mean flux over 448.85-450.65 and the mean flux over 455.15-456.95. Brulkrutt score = 1.19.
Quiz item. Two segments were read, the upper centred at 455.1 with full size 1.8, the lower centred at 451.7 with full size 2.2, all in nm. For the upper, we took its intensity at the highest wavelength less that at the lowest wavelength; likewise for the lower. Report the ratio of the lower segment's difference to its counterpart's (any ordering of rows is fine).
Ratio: -1.0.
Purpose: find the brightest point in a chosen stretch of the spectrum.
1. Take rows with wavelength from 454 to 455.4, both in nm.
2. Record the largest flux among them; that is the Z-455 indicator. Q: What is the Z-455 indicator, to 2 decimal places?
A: 27.27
